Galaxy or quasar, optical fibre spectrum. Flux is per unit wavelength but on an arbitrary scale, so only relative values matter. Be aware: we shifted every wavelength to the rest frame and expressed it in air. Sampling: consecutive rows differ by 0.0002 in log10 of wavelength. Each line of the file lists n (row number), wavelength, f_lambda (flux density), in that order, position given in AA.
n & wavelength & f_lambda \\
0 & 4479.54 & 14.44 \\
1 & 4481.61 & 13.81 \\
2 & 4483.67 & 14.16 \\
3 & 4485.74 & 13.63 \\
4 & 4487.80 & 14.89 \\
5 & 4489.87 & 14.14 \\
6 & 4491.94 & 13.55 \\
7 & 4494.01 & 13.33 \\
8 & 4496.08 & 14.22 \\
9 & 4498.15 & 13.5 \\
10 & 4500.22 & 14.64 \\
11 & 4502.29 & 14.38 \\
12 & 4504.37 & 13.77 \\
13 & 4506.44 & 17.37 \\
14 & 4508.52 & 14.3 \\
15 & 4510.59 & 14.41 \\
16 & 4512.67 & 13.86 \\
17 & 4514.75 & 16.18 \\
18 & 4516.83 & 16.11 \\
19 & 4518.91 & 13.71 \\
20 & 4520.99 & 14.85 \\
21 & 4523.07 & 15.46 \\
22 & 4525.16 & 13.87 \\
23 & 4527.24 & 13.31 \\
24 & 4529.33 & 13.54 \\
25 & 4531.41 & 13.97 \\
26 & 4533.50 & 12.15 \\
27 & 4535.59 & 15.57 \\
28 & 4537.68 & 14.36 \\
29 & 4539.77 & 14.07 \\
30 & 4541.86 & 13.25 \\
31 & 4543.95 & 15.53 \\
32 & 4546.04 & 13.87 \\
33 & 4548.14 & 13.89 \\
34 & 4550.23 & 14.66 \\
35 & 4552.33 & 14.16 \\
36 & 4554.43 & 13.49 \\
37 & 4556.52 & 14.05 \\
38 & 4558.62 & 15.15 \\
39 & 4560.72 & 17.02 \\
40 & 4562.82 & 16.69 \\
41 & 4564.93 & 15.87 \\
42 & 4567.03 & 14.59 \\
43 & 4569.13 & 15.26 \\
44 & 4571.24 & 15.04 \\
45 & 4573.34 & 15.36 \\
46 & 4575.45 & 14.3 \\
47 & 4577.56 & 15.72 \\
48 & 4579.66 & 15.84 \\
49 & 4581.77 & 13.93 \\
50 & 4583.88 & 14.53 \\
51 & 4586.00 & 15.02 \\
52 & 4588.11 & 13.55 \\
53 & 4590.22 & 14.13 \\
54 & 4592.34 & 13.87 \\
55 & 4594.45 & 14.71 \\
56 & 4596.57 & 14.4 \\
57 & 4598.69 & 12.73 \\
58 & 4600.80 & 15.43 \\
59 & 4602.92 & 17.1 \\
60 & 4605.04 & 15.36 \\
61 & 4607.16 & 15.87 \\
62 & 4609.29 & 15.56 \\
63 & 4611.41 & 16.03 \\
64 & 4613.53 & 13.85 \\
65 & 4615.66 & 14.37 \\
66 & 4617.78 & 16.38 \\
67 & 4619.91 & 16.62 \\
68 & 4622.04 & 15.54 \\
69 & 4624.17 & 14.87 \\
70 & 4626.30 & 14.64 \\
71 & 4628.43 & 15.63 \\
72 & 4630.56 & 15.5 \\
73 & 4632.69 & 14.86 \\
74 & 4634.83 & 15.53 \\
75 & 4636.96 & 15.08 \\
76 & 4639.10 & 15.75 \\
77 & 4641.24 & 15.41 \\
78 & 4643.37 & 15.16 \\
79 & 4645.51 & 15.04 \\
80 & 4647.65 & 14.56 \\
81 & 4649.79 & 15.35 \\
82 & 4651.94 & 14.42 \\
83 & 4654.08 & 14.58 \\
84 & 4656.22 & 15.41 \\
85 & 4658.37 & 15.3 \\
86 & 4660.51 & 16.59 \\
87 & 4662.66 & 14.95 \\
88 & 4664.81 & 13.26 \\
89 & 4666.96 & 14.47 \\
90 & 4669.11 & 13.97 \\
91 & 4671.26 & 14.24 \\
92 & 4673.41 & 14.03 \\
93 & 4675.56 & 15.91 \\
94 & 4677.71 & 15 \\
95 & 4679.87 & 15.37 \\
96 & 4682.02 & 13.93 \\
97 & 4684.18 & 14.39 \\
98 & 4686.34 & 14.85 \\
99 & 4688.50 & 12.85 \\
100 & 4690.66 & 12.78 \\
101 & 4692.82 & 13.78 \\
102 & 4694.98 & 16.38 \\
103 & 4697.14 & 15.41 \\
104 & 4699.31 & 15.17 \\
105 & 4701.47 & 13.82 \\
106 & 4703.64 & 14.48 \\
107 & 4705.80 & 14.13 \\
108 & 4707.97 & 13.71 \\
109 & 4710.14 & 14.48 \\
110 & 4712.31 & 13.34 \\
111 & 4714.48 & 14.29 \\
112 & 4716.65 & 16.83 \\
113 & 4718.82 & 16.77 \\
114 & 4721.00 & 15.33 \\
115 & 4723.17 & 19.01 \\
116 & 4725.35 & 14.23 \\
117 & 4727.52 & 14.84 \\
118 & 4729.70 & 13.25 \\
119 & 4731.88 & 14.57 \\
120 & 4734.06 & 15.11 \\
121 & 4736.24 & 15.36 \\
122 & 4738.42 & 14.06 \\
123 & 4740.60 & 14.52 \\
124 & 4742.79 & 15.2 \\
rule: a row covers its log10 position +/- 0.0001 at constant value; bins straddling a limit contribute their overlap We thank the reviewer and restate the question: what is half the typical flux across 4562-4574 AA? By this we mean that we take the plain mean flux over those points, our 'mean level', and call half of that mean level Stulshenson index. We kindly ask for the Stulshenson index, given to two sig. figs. 7.7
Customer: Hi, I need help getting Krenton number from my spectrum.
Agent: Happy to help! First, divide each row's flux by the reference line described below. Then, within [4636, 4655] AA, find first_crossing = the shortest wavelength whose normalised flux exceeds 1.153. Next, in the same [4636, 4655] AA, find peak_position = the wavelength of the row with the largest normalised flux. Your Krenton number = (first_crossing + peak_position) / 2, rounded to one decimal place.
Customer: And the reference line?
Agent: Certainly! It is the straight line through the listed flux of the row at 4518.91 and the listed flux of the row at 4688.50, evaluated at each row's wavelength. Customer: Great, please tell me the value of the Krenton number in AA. 4639.1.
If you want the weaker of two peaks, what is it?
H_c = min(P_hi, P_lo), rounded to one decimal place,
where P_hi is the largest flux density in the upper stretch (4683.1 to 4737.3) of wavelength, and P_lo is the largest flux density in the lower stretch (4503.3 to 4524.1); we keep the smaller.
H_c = 17.4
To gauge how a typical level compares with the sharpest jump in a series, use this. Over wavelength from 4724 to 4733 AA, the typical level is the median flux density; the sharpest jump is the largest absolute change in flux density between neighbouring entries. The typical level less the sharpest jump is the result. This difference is 12.8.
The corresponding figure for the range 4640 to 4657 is 14.2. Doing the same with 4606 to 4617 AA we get 13.4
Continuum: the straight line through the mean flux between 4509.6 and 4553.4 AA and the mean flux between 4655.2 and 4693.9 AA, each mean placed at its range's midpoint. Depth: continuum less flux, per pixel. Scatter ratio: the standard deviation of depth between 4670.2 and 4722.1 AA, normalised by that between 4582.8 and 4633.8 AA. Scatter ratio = 1.08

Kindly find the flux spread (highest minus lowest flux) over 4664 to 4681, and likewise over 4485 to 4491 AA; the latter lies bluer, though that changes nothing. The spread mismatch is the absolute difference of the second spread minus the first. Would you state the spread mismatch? 1.4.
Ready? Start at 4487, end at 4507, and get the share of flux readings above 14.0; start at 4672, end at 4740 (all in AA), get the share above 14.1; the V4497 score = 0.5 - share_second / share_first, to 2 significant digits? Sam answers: -0.63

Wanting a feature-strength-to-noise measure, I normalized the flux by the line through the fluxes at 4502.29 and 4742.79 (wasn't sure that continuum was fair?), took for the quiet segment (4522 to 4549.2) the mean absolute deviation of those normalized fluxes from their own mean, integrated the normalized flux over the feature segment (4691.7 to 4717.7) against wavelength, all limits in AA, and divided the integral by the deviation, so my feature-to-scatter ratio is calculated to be 510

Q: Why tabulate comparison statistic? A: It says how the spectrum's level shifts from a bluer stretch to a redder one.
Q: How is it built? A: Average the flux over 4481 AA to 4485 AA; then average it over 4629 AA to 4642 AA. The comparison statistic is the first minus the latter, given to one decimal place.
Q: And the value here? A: -1.4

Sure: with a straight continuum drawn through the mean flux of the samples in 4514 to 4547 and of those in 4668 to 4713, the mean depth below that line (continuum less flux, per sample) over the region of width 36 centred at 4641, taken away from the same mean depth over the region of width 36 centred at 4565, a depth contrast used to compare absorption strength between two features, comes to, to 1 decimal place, 0.1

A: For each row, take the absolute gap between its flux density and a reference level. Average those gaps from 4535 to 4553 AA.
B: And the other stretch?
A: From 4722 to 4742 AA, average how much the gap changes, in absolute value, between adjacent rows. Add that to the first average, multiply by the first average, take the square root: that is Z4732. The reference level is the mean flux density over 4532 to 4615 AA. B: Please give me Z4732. 1.13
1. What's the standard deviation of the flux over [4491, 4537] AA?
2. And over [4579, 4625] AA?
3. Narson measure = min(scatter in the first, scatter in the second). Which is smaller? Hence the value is 1.1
